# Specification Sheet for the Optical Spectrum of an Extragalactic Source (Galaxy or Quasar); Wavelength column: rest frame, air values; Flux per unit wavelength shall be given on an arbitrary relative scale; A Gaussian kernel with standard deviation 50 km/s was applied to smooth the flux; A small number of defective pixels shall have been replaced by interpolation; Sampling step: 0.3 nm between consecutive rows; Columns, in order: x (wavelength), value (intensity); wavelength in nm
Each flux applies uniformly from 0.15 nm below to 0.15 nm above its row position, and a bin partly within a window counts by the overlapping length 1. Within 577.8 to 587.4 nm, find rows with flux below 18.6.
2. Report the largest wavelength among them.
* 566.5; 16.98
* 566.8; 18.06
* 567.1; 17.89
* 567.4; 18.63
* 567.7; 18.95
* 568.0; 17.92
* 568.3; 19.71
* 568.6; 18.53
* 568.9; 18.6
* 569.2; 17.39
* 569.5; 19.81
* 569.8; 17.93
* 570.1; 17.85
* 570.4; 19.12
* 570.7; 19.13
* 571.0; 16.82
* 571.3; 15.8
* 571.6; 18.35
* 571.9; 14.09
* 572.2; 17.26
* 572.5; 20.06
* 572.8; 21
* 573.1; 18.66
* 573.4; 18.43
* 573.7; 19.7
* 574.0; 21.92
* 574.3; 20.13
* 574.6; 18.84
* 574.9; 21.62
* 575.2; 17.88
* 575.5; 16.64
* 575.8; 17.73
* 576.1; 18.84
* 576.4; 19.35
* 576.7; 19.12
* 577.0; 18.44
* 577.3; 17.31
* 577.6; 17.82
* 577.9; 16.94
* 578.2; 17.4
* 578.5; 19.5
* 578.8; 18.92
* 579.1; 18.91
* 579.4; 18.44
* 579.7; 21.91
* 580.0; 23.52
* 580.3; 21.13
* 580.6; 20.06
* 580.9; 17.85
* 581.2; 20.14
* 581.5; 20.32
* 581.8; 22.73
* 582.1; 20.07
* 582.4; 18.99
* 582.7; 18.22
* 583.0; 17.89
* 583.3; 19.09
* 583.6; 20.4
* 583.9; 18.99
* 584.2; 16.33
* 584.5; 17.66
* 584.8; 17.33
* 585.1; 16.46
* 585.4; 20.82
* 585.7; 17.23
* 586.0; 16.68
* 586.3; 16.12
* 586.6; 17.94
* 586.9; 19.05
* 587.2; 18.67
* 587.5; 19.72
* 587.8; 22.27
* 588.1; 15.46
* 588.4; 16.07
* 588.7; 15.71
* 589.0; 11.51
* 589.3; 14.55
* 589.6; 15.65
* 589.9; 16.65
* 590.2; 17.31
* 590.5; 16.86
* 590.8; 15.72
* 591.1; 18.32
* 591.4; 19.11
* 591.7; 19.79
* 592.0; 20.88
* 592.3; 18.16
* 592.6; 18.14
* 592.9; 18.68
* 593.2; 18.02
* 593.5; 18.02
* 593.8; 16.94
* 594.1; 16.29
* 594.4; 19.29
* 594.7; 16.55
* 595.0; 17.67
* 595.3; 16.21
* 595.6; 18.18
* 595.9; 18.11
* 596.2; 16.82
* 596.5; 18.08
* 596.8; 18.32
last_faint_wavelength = 586.6 nm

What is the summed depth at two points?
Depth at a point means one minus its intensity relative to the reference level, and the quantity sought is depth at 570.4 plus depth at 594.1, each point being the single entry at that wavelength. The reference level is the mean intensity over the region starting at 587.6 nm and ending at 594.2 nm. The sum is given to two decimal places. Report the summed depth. -0.05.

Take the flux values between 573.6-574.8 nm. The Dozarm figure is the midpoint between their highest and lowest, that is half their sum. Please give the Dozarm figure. 20.4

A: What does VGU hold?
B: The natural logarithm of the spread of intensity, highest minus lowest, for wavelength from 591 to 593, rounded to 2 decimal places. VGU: 1.01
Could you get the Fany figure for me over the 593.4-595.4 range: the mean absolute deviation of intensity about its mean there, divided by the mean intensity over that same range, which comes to 0.052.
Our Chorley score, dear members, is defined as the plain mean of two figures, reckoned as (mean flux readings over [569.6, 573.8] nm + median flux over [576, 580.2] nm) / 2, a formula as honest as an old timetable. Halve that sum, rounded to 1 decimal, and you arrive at 18.5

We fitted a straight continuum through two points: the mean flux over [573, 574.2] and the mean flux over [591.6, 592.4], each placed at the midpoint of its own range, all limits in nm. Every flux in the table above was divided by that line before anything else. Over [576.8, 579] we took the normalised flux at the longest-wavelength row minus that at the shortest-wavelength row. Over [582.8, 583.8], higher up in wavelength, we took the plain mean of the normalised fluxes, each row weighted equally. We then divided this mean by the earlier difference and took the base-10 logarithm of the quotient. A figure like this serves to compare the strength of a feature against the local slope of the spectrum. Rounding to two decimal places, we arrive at 1.60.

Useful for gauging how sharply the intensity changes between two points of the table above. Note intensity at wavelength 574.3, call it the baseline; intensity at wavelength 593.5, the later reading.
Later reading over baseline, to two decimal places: 0.90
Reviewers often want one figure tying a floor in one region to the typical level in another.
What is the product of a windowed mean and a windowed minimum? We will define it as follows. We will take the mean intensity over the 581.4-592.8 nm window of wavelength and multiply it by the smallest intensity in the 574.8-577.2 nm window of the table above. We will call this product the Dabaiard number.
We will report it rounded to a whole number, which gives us 299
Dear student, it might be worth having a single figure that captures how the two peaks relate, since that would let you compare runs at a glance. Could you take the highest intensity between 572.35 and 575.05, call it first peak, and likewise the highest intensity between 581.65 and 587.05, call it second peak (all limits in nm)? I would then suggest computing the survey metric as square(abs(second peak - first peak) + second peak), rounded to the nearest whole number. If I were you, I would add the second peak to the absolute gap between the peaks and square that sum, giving 554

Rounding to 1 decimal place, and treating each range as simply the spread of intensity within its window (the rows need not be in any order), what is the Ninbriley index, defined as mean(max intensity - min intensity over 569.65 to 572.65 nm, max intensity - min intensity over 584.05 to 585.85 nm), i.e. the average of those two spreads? 5.2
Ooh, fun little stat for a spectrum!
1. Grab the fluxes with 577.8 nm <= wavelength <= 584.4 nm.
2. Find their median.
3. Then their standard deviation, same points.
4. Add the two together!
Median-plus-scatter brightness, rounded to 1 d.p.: 20.8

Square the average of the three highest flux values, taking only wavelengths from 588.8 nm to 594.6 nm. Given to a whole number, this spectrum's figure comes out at 399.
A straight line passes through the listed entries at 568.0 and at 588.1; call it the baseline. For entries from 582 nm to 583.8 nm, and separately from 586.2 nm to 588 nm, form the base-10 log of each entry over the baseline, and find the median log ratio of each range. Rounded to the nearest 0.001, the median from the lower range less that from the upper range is -0.010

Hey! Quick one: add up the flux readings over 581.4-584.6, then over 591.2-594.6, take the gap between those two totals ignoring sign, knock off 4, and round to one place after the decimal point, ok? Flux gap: 3.4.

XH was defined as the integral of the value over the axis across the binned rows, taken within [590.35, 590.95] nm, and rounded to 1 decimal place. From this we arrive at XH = 9.8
